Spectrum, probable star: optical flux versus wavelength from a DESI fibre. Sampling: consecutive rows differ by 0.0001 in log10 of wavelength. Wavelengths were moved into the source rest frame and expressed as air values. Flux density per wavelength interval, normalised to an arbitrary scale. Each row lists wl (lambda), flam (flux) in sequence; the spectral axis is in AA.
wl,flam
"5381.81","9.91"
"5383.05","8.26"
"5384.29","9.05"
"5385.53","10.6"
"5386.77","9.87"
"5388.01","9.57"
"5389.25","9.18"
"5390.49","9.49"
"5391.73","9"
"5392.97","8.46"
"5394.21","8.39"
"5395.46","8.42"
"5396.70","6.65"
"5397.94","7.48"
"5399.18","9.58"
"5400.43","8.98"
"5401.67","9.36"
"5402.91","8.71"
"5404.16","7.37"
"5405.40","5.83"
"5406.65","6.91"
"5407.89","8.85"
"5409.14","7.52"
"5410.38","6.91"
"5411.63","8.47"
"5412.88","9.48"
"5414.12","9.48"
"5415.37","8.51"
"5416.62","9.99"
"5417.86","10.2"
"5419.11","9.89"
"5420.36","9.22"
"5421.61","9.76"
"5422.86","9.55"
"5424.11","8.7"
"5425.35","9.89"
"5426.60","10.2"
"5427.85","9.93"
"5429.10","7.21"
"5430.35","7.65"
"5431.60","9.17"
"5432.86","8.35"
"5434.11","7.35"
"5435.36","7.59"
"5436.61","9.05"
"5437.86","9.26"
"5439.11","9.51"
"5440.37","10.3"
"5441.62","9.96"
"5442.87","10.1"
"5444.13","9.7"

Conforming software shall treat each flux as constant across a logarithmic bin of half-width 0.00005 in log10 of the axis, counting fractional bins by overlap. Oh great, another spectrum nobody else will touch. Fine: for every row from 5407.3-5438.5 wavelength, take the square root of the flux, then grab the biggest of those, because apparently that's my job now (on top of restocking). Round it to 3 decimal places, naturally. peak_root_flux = 3.194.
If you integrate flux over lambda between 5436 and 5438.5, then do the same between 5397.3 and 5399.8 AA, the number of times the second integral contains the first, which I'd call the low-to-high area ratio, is 0.9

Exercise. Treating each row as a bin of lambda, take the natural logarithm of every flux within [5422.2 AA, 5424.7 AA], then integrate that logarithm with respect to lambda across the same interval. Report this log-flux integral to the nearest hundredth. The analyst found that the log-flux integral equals 5.52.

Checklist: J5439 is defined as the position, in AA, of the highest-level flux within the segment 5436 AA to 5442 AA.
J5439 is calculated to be 5440.37 AA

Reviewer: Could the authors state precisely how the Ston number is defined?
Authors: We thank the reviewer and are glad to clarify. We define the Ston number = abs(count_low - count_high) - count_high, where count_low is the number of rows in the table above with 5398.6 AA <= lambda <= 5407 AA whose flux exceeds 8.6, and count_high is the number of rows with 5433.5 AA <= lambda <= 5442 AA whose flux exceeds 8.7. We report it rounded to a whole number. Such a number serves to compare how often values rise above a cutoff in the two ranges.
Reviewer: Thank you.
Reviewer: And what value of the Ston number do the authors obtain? -4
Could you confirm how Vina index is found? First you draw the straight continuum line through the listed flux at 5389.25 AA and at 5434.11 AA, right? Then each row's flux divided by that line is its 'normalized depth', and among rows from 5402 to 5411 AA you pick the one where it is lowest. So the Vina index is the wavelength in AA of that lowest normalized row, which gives 5405.40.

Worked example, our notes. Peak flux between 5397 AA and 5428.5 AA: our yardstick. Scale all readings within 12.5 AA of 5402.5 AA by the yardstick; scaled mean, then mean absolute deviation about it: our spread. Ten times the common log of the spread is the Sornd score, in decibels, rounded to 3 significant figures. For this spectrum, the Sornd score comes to -10.4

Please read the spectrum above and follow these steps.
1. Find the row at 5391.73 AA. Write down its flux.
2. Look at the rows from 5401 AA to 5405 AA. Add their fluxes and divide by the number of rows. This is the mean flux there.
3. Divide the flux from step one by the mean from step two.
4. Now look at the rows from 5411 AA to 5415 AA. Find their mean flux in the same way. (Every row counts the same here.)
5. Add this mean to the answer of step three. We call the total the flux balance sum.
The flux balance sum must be 10.2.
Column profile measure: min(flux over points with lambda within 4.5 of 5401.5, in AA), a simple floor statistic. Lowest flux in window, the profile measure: 5.83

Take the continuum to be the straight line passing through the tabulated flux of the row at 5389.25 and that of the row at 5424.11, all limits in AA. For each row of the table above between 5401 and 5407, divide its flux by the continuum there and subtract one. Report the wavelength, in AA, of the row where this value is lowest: 5405.40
